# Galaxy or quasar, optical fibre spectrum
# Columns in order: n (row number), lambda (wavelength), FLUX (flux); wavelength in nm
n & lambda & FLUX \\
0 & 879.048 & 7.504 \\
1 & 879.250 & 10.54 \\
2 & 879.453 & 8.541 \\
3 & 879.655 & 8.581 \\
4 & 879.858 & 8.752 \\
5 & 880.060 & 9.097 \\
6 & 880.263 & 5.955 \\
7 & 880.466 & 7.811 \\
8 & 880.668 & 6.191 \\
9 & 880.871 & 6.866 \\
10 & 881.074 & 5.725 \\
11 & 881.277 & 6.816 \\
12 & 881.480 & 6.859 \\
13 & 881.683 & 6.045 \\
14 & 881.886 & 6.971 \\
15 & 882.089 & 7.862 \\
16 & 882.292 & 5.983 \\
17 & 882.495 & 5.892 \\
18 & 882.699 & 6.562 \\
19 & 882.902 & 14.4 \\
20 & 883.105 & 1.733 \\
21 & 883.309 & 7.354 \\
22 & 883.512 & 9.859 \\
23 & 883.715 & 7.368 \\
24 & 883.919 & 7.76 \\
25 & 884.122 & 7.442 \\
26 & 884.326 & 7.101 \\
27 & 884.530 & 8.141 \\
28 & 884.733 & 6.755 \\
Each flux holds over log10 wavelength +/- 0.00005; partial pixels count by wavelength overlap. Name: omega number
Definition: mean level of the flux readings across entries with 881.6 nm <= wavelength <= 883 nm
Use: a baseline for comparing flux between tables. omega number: 7.7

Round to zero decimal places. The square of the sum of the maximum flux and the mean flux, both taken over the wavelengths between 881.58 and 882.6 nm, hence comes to 208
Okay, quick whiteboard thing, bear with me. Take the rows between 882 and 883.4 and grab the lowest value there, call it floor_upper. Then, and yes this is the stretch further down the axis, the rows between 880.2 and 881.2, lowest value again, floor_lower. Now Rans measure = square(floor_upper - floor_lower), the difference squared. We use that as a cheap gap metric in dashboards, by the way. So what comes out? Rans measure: 16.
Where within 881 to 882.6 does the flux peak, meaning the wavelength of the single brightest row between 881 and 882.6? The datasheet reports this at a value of 882.089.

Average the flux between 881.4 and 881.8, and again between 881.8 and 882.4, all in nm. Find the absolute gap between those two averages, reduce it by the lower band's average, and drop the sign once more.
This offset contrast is 5.97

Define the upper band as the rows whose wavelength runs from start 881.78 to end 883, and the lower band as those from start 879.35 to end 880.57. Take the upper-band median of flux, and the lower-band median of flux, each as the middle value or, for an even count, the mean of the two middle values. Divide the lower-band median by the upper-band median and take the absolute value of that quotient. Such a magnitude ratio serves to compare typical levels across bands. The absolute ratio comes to 1.27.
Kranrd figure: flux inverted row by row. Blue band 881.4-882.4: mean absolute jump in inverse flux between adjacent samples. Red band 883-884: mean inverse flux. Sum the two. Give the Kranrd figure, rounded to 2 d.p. 0.24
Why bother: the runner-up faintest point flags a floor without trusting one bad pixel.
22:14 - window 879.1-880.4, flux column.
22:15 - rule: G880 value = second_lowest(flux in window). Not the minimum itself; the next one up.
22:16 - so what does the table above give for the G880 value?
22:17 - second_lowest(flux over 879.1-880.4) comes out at 8.541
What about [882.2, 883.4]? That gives 5.892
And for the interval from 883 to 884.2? 7.354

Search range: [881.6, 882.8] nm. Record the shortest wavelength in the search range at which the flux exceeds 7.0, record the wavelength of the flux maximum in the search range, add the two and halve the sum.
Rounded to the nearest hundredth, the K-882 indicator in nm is 882.09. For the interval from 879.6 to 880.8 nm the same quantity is 879.86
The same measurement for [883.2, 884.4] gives 883.41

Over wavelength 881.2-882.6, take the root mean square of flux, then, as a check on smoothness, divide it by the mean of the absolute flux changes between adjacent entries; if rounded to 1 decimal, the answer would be 8.6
